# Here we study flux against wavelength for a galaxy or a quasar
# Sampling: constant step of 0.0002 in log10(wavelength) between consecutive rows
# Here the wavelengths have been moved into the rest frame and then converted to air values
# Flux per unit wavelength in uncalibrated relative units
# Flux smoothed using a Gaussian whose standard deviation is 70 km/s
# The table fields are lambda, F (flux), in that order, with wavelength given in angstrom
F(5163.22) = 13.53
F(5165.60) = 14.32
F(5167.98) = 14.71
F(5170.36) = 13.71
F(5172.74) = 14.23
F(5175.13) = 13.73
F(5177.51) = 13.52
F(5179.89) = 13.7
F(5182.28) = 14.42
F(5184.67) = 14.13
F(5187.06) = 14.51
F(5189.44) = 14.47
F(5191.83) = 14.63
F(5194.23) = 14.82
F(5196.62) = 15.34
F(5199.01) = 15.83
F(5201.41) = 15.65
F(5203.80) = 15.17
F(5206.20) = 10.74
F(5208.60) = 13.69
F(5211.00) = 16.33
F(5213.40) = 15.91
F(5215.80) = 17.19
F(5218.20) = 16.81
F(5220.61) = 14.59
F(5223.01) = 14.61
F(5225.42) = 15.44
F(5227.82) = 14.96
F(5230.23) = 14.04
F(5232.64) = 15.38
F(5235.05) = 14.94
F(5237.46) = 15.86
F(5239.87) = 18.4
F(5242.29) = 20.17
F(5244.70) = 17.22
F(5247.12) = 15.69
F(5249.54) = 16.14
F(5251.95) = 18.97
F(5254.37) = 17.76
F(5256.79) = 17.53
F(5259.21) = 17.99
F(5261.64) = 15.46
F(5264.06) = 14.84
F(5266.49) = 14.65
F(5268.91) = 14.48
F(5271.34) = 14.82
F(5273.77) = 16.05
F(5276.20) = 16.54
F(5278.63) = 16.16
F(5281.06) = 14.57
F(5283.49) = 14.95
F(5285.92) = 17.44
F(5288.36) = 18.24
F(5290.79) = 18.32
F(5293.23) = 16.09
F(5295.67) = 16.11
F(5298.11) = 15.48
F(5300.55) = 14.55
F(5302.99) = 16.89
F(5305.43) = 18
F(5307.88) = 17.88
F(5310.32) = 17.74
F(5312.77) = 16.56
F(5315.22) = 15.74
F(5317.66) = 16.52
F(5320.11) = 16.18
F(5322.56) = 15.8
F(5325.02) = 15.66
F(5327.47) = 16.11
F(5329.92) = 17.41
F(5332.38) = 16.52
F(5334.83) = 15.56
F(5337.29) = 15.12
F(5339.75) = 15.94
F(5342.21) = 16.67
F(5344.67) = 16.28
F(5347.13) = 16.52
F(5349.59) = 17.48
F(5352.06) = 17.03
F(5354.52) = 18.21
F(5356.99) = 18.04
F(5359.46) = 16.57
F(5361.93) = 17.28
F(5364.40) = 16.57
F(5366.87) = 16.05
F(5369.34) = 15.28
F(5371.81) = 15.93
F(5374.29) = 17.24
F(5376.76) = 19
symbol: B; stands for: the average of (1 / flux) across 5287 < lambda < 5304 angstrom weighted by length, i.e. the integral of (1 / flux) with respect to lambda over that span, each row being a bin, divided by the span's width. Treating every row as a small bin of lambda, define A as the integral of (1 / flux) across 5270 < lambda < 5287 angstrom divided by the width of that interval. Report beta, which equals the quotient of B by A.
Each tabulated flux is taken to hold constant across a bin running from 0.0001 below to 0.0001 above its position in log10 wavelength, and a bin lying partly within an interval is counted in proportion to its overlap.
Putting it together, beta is 0.96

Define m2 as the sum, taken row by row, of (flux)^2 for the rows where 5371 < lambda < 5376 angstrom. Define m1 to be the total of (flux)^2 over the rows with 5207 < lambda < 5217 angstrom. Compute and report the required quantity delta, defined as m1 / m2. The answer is 1.8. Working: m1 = 1003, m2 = 551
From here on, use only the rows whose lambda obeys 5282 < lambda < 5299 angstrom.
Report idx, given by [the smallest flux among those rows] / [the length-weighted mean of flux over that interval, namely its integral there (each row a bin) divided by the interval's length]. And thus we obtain 0.90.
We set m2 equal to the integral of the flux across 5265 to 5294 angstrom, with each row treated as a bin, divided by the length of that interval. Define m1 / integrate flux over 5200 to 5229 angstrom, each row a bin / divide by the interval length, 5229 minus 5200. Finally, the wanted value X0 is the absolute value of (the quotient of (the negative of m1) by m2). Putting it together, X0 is 0.94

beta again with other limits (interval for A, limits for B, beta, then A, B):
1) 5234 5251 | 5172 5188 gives 1.20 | 0.0595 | 0.071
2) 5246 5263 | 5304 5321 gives 1.00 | 0.0589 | 0.059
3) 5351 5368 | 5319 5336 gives 1.06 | 0.0585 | 0.062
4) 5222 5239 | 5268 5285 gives 0.98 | 0.0664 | 0.065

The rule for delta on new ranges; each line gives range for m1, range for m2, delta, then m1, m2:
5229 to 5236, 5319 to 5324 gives 1.3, 657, 511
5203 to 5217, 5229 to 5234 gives 3.1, 1348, 434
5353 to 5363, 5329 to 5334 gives 2.1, 1230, 576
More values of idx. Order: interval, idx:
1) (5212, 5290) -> 0.87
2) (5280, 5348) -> 0.89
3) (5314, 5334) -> 0.96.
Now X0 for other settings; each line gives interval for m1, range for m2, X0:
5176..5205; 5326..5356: 0.89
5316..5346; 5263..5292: 1.01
